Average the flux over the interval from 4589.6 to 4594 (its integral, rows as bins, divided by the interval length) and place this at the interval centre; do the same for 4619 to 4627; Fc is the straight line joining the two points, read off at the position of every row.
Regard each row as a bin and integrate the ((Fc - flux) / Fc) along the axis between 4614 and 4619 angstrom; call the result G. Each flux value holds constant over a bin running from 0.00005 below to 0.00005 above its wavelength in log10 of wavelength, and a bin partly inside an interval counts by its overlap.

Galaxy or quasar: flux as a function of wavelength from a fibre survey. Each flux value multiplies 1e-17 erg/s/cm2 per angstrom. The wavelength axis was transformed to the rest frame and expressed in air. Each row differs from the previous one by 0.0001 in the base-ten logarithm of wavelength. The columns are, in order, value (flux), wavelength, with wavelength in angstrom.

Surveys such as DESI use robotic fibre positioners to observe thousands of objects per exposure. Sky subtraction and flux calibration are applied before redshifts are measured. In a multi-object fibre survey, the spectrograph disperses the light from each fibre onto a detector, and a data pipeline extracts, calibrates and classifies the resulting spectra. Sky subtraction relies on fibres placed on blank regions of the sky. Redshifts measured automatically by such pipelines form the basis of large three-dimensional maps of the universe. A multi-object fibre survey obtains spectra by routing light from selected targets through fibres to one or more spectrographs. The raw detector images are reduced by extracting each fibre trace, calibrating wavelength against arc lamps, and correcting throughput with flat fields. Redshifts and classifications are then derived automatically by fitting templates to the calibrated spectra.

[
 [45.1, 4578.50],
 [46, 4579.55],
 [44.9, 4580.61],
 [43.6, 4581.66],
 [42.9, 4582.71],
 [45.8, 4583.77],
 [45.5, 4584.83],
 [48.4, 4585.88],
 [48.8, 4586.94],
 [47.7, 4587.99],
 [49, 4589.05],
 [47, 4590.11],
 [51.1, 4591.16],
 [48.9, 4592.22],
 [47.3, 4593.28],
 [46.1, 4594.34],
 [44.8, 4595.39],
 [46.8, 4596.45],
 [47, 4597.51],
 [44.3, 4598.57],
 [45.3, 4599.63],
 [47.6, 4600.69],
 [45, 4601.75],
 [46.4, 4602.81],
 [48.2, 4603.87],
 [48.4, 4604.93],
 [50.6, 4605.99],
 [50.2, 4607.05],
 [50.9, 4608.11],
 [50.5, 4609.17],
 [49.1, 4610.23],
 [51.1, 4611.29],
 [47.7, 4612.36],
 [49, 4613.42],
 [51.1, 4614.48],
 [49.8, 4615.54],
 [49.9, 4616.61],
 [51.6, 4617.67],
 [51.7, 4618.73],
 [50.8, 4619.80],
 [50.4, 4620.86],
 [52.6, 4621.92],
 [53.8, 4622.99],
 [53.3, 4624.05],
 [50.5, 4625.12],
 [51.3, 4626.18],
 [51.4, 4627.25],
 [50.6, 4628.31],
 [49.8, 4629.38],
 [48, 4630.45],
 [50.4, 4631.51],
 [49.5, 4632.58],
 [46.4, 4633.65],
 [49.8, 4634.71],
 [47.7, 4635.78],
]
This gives 0.03 angstrom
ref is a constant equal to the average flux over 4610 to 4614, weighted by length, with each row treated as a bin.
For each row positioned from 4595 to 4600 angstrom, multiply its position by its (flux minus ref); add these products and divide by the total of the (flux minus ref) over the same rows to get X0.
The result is 4597.6 angstrom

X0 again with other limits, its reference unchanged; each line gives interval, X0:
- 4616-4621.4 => 4618.8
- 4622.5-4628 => 4624.6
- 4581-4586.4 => 4583.1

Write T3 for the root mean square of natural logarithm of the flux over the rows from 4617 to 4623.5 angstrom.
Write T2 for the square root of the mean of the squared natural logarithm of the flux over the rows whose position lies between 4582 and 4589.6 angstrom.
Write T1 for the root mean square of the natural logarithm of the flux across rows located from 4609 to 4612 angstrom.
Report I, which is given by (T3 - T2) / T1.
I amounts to 0.026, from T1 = 3.92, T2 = 3.85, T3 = 3.95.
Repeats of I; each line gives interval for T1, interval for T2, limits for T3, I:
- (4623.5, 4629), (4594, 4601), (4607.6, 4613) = 0.021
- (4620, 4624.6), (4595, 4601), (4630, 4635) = 0.015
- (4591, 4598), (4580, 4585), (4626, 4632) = 0.031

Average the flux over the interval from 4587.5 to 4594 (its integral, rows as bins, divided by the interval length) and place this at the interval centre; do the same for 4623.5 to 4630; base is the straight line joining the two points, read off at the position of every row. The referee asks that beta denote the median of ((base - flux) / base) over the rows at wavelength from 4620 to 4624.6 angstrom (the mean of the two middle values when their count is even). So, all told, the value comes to -0.042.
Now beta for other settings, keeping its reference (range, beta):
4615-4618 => 0.009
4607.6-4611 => -0.015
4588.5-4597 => 0.027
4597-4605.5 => 0.049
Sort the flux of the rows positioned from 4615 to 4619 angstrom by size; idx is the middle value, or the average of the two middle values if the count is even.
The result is 51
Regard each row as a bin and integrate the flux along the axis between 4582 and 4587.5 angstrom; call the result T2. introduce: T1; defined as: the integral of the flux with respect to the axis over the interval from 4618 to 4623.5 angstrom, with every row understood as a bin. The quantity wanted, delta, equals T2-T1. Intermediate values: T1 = 285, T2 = 254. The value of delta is -31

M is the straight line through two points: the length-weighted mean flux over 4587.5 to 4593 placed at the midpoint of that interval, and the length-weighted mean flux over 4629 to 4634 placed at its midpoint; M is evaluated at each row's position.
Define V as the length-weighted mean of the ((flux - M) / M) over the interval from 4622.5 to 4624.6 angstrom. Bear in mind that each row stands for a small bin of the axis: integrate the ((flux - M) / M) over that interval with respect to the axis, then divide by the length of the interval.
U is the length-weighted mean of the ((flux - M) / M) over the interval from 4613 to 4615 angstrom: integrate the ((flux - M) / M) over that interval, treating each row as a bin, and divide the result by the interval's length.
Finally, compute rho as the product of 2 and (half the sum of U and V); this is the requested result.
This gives 0.12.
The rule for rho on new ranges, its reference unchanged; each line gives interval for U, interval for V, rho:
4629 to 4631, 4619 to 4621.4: 0.04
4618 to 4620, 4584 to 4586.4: 0.02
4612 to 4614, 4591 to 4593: 0.01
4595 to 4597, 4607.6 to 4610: -0.02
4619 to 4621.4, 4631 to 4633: 0.06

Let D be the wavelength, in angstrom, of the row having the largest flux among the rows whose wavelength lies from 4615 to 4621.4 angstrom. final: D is 4618.73 angstrom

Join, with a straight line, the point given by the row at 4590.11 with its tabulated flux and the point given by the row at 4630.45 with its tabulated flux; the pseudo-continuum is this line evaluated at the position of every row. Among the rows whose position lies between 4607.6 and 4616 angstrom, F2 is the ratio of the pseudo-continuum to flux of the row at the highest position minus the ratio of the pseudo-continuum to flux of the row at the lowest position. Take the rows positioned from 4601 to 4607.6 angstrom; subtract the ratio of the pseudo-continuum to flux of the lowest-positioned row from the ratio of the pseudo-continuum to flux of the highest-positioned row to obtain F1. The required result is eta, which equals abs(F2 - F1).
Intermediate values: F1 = -0.11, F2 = 0.024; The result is 0.131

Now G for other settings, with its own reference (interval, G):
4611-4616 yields 0.11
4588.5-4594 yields -0.02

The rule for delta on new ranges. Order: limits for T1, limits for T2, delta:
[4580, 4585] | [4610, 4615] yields 26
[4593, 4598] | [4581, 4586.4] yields 13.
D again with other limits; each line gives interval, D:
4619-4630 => 4622.99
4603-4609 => 4608.11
